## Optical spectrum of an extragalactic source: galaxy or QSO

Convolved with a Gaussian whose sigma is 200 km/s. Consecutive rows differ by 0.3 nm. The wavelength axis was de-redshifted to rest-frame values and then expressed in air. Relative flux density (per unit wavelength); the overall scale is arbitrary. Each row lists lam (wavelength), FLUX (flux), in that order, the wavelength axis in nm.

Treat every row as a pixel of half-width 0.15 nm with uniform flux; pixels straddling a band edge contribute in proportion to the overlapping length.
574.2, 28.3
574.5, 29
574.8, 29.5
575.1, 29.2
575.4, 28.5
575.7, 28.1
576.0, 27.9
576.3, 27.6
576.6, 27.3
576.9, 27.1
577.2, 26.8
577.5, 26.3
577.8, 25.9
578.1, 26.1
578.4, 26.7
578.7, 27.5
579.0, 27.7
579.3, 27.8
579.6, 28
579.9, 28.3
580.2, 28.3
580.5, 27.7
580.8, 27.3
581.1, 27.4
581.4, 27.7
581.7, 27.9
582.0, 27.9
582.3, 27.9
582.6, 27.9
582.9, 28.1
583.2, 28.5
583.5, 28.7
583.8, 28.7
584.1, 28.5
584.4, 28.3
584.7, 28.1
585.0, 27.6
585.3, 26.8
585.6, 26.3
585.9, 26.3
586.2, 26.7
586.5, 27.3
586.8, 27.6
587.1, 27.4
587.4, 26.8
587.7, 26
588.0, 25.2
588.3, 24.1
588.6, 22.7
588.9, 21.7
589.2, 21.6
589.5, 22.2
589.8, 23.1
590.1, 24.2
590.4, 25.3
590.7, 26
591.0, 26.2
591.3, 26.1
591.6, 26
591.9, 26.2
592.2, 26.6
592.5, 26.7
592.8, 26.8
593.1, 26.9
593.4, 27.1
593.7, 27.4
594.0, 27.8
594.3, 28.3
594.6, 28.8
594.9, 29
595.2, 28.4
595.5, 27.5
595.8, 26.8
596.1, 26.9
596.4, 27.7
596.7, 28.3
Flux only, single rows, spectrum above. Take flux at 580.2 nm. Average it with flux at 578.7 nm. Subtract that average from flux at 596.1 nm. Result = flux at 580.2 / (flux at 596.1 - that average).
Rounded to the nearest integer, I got -28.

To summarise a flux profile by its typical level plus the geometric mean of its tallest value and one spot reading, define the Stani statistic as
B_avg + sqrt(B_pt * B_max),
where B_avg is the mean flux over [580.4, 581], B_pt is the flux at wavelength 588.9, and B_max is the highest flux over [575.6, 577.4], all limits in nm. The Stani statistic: 52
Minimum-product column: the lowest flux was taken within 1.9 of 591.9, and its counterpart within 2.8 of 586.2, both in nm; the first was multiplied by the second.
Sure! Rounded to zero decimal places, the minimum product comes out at 525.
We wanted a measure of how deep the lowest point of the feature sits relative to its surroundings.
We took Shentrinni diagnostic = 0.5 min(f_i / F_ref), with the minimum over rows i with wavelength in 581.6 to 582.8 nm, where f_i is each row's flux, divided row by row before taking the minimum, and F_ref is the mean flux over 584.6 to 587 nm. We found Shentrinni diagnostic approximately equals 0.515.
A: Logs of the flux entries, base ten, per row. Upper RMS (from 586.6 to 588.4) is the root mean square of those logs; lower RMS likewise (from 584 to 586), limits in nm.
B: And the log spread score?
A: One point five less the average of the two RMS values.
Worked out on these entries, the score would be 0.0722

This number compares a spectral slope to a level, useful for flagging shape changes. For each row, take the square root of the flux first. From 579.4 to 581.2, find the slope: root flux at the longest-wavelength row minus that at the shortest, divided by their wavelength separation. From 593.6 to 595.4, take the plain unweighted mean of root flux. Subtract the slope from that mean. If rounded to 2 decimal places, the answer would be 5.36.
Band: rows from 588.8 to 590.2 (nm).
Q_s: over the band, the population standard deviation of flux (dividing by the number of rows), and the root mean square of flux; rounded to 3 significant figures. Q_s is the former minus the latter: -21.6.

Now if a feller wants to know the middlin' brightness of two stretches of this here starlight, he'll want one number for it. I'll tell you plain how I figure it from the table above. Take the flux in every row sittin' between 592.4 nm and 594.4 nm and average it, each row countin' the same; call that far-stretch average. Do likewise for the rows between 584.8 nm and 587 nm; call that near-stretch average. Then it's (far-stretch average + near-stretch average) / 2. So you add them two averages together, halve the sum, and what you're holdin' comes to 27.1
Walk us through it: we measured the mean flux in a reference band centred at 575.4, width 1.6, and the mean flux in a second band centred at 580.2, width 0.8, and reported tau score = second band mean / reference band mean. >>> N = 0.98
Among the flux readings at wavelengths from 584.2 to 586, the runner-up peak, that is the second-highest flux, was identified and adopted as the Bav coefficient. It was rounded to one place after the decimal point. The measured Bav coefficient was 28.1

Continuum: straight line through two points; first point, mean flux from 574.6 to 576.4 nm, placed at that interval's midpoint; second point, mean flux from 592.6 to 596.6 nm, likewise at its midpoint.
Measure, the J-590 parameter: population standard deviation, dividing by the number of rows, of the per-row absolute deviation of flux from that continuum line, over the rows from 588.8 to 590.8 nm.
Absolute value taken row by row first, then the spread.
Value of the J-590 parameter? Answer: 1.7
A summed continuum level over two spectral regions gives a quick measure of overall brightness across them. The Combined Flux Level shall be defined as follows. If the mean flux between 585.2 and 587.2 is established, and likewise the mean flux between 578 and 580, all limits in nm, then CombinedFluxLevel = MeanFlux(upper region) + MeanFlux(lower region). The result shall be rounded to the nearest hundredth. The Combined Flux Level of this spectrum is 54.36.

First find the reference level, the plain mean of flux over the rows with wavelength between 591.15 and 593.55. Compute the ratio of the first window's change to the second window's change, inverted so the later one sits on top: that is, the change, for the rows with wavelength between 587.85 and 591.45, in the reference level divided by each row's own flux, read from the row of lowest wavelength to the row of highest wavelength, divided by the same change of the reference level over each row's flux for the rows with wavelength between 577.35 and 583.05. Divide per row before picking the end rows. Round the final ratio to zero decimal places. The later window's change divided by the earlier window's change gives 1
